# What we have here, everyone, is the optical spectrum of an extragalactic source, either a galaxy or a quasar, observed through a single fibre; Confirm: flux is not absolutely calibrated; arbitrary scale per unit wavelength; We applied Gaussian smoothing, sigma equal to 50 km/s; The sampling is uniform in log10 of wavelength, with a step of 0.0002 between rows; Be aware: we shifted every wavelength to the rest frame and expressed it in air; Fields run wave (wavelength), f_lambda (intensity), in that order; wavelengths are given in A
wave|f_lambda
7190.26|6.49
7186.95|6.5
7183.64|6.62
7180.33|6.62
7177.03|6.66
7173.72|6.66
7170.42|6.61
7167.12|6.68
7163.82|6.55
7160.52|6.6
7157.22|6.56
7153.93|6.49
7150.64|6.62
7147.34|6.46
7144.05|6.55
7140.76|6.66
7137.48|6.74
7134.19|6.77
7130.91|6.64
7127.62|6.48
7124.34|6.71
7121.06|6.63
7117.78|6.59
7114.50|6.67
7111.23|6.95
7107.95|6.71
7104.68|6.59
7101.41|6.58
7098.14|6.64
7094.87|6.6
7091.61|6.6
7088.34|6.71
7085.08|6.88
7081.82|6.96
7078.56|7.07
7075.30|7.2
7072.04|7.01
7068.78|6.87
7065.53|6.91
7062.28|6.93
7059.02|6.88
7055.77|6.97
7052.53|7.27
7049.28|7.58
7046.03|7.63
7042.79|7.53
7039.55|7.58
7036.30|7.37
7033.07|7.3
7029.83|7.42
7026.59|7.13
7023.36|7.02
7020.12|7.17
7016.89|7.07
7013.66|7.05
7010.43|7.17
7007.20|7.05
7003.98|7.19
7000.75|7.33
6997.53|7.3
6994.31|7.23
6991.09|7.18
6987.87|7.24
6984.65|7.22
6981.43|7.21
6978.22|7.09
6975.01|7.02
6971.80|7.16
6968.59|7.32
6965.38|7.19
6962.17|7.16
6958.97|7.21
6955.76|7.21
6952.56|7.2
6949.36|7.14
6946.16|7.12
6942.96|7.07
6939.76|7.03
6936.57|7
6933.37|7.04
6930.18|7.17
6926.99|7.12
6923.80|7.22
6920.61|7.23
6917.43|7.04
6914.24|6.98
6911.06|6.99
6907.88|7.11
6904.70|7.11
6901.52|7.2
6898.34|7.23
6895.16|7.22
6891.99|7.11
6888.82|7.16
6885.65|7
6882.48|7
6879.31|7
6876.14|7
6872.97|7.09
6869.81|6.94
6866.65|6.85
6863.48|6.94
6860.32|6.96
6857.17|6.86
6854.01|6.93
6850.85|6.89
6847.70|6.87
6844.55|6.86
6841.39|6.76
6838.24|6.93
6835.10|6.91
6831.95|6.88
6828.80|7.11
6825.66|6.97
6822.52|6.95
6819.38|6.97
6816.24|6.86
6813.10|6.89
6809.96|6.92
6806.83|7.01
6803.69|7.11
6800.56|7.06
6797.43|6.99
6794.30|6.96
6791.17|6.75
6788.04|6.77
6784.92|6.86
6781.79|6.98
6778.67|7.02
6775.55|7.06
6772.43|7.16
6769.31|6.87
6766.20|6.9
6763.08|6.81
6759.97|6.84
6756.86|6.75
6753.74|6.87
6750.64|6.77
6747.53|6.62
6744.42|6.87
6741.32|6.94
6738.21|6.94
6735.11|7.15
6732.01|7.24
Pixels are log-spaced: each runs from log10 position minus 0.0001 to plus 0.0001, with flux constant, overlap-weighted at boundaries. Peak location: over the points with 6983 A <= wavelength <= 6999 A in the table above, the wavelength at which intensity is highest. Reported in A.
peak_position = 6997.53 A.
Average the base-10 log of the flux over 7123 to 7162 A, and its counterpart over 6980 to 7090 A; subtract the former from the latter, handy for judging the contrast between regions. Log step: 0.035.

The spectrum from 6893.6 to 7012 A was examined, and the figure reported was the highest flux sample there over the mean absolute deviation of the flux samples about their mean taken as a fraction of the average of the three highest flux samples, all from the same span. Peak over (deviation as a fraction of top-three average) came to 708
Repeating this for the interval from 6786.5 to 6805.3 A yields 418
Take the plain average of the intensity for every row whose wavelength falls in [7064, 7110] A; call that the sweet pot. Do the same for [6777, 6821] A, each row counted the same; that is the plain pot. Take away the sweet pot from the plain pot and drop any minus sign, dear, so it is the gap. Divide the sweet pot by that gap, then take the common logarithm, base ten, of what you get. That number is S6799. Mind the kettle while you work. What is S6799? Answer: 1.7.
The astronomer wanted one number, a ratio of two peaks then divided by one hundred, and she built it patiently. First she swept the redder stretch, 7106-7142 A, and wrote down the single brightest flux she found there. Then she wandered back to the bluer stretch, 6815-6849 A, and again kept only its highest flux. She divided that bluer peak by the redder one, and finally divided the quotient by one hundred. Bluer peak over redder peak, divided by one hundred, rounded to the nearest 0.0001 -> 0.0102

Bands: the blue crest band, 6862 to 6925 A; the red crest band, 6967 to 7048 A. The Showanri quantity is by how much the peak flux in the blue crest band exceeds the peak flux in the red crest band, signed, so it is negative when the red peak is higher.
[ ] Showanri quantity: -0.4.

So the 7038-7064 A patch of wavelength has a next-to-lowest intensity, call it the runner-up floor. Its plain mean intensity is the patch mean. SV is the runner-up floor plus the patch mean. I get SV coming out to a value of 14.2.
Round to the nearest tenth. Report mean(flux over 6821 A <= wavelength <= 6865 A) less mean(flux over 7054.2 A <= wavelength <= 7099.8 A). 0.0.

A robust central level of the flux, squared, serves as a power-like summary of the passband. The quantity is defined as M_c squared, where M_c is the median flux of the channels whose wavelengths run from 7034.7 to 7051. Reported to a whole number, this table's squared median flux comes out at 57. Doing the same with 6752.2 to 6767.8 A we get 47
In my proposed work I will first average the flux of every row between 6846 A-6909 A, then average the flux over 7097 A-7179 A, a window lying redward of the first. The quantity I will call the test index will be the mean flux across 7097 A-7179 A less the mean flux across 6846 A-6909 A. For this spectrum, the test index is -0.4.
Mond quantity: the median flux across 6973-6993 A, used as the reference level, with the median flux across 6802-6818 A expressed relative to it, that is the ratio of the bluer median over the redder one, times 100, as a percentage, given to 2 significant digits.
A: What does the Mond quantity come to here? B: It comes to 96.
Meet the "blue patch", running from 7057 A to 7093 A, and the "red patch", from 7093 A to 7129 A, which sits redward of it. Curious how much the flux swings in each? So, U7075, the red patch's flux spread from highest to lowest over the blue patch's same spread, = 0.78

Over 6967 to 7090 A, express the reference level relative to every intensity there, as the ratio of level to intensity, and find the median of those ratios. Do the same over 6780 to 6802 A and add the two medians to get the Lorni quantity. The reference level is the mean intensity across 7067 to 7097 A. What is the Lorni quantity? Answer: 1.95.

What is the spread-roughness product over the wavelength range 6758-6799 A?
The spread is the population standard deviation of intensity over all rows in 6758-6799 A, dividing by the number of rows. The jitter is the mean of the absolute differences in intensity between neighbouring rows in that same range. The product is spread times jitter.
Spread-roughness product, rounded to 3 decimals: 0.010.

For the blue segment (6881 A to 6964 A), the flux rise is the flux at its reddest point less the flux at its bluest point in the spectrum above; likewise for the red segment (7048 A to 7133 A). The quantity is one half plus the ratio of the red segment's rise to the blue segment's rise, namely -5.4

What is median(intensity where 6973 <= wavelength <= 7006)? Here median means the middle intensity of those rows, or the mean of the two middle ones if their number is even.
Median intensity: 7.2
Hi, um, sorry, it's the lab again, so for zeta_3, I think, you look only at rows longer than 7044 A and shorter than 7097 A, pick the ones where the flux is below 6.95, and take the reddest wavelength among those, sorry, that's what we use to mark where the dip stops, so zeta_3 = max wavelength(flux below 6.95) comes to 7094.87 A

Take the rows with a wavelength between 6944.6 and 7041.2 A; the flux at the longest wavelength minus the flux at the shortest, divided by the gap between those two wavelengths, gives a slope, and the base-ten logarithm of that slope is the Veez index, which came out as -2.31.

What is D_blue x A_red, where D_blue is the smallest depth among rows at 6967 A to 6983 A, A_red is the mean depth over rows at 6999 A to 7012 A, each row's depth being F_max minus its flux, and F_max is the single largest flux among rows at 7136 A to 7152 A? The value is 0.26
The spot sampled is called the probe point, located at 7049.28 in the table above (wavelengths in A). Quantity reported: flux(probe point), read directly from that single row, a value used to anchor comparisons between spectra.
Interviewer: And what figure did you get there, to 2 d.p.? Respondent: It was 7.58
